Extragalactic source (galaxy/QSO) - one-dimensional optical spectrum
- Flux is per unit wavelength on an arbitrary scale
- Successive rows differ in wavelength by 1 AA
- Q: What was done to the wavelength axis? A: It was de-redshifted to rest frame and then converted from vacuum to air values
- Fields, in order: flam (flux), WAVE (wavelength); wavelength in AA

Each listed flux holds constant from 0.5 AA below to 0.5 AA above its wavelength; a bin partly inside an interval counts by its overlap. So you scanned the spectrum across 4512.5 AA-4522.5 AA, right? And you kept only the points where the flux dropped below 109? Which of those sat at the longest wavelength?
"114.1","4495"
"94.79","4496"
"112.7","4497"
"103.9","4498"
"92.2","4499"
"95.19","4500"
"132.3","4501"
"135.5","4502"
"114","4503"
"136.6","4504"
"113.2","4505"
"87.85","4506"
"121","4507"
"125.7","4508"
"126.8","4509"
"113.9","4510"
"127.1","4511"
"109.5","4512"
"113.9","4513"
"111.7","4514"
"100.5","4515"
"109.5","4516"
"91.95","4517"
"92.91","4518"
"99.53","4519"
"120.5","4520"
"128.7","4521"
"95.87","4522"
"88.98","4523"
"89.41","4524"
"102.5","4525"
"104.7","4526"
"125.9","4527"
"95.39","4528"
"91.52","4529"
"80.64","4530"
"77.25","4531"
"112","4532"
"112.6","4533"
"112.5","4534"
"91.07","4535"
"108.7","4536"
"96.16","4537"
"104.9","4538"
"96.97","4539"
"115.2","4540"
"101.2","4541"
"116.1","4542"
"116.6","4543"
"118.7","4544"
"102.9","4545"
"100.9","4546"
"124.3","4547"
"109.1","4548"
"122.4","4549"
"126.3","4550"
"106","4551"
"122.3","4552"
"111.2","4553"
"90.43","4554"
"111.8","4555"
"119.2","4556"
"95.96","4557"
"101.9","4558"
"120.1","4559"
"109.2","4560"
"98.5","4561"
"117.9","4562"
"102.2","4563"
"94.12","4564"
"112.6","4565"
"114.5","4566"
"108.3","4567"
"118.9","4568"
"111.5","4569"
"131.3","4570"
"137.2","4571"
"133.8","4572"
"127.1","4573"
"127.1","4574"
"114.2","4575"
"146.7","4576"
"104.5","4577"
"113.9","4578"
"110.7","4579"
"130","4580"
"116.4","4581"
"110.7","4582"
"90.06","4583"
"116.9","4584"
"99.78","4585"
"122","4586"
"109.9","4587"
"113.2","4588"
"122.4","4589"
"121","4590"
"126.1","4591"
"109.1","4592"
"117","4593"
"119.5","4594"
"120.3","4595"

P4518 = 4522 AA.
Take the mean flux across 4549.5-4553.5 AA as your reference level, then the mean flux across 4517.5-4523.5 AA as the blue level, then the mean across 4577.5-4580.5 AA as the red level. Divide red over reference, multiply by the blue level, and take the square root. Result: 10.3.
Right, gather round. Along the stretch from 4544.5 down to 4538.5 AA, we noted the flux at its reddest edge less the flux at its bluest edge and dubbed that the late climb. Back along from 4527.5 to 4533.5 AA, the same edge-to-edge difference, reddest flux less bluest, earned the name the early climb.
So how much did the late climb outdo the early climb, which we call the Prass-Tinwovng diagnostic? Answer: 5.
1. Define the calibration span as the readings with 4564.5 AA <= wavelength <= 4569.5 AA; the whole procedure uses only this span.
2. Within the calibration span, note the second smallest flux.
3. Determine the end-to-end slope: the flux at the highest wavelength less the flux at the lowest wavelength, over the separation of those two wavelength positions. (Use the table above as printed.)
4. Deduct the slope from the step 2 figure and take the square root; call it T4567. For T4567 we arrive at 10.6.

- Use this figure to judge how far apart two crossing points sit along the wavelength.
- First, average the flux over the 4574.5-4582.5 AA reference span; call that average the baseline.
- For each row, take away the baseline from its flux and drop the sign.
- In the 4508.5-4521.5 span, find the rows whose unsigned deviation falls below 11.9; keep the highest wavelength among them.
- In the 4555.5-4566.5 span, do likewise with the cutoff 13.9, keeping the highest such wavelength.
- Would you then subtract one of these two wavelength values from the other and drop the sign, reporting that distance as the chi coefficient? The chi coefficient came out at 45 AA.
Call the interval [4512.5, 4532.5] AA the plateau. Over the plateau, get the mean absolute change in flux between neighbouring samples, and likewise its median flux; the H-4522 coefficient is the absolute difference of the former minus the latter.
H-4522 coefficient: 88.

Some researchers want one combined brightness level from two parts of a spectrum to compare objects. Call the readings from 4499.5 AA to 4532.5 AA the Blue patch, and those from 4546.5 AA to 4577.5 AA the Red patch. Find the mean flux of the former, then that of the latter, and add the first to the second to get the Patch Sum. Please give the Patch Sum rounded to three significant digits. 223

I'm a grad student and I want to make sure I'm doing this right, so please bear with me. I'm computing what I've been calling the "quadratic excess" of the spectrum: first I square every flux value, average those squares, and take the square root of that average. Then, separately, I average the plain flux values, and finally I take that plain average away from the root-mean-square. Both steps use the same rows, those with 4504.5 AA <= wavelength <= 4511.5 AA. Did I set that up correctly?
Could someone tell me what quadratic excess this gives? 0.71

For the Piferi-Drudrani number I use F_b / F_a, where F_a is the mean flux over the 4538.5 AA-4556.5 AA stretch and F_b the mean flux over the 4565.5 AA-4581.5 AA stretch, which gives 1.09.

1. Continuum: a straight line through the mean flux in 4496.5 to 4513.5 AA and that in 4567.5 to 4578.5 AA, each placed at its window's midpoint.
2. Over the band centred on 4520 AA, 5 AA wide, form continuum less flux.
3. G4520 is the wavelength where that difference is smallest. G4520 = 4521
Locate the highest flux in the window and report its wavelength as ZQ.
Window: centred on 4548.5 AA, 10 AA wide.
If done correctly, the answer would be 4550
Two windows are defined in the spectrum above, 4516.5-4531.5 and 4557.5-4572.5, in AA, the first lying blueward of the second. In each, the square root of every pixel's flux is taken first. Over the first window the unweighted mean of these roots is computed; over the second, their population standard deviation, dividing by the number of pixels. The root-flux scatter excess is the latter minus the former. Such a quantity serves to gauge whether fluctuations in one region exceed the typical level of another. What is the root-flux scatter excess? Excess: -9.4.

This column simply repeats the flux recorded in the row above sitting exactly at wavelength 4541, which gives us 101.2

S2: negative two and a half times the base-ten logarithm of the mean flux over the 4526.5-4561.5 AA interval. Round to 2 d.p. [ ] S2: -5.07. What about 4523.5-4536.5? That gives -5.00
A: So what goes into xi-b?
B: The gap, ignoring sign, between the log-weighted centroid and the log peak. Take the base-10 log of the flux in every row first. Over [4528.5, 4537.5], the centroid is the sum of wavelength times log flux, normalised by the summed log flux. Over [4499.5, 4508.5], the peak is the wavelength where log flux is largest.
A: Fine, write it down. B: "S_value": 29.0 AA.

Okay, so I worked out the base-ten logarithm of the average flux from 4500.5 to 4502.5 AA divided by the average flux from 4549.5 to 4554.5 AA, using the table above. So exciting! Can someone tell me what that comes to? 0.080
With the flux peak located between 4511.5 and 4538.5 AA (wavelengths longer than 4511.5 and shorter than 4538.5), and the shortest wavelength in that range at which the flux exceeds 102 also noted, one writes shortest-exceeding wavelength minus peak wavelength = -9 AA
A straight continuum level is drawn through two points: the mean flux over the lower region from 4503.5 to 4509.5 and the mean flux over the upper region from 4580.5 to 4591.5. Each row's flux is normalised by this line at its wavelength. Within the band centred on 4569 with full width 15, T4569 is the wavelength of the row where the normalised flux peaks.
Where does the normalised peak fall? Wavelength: 4576 AA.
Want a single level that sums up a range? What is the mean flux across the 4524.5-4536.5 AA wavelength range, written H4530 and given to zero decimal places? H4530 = 101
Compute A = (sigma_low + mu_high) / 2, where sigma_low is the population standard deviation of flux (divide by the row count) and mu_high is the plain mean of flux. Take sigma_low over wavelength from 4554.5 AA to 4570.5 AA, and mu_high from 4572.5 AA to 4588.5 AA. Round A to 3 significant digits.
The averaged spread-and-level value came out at 62.8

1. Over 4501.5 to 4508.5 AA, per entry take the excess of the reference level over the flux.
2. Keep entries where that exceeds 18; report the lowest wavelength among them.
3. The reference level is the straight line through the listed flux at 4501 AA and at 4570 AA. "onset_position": 4503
